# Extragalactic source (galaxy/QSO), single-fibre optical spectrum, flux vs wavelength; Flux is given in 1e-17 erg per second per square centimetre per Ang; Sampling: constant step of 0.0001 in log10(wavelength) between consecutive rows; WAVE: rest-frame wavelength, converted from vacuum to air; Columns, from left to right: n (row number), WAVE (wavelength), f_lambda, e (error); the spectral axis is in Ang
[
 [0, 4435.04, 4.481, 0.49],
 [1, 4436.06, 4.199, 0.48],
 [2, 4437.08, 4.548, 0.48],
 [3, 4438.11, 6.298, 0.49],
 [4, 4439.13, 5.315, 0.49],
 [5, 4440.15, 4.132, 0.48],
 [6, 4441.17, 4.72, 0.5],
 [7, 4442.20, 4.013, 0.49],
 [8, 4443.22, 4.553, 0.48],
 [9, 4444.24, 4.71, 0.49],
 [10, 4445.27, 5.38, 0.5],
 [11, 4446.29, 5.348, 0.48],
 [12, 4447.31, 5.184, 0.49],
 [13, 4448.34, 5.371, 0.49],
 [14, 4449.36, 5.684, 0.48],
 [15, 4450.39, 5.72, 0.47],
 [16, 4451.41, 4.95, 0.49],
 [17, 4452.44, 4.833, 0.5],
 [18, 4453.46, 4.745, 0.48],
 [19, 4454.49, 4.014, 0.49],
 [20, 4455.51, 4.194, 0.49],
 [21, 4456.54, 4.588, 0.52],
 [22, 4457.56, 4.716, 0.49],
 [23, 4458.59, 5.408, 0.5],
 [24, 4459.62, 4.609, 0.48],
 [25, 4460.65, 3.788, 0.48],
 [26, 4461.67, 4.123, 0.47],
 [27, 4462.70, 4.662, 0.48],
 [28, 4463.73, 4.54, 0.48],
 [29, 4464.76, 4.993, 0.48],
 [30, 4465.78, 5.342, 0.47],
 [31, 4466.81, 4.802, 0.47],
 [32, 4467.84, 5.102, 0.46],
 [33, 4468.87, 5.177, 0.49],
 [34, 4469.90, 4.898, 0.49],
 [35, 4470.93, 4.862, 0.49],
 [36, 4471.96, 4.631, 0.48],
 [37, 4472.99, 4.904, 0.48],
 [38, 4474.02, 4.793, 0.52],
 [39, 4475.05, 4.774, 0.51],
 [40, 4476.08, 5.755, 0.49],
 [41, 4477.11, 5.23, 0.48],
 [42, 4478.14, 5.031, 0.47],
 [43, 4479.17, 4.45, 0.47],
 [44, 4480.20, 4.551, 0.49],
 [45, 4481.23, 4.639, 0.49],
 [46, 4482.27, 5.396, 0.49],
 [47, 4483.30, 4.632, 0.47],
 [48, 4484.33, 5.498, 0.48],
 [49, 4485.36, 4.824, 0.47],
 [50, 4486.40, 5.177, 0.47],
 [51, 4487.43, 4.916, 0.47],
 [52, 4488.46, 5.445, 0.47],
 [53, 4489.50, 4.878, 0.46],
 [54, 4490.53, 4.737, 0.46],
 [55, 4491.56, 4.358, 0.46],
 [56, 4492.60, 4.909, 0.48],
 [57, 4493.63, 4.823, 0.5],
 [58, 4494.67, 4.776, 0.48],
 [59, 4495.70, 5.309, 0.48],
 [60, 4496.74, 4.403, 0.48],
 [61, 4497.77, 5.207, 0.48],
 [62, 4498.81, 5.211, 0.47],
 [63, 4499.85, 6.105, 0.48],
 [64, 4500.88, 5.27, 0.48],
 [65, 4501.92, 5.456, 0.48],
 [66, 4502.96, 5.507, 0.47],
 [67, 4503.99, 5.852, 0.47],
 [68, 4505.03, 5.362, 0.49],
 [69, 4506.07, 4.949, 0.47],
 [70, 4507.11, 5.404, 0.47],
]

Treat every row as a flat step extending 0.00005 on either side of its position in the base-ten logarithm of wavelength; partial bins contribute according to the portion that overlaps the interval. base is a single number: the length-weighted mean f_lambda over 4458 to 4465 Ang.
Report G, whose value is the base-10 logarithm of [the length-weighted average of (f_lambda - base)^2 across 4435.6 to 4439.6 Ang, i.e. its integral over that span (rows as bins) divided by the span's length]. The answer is -0.03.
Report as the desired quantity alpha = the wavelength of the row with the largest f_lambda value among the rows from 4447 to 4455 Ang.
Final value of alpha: 4450.39 Ang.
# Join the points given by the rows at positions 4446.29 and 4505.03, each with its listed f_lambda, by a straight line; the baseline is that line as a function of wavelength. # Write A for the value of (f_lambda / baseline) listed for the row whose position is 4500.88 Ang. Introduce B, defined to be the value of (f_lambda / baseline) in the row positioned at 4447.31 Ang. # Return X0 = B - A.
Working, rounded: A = 0.98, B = 0.97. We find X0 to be -0.01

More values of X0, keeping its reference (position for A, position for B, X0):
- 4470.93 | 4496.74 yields -0.09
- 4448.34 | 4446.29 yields 0.00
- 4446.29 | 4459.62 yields -0.14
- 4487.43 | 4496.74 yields -0.10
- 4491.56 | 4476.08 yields 0.26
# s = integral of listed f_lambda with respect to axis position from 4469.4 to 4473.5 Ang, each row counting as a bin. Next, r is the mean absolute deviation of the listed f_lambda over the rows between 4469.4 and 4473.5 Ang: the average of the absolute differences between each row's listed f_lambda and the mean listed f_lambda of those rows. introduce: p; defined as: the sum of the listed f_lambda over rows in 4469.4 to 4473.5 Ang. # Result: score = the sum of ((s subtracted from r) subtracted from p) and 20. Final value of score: 59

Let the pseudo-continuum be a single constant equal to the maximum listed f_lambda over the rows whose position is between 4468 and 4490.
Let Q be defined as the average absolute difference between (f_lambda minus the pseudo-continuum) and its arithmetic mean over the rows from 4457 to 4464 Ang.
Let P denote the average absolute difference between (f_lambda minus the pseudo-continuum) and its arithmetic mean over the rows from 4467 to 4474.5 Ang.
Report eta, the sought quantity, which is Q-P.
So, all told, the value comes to 0.21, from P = 0.13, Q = 0.34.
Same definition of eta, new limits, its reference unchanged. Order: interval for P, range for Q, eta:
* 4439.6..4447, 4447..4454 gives -0.07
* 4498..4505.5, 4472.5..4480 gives 0.05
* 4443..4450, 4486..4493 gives -0.09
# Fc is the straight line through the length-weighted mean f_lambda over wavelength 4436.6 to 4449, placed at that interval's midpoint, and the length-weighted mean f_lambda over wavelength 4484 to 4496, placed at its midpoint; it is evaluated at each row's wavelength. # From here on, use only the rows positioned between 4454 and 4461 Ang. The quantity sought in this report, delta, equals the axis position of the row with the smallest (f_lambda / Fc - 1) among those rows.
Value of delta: 4460.65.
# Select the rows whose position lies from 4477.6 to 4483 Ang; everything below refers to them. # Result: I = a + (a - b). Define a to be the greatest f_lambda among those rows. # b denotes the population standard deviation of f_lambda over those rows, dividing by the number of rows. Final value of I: 10.4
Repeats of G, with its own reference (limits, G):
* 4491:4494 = -1.13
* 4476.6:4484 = -0.68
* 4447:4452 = -0.12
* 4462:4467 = -0.75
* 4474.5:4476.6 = -0.15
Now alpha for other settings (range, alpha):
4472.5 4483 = 4476.08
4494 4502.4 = 4499.85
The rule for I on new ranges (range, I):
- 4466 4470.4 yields 10.2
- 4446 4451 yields 11.2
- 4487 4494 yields 10.6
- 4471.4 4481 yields 11.1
